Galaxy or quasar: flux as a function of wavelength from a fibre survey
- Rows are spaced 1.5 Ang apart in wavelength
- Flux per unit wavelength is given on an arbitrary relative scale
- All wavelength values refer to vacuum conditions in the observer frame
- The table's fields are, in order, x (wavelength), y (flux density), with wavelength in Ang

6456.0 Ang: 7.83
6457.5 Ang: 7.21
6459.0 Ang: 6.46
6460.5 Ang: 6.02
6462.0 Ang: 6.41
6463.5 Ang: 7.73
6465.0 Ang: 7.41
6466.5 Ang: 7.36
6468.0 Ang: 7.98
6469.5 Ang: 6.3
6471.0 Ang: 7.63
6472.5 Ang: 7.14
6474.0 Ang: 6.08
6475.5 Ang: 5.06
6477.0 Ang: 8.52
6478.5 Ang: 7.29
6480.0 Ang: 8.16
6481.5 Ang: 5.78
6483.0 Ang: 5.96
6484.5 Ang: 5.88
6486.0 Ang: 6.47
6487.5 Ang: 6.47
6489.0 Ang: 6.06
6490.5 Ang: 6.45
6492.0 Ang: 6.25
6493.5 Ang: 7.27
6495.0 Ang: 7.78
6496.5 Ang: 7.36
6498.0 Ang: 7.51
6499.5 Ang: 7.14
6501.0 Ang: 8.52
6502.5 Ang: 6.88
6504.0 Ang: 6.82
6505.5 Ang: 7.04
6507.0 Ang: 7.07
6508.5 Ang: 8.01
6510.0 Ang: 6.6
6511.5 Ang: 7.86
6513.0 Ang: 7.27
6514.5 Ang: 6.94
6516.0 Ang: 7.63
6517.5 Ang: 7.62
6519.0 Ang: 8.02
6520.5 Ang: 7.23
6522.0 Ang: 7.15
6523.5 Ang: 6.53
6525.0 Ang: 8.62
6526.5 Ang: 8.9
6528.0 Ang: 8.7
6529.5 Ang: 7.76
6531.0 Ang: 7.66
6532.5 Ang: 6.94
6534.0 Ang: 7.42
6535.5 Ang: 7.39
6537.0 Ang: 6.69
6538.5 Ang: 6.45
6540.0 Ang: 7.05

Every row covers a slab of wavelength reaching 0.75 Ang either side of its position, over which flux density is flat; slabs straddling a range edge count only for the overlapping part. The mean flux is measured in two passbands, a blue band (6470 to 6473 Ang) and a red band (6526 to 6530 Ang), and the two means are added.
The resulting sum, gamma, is 15.8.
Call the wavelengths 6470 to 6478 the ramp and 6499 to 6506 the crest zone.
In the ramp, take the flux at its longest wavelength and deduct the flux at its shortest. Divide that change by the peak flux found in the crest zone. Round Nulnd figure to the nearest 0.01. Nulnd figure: 0.10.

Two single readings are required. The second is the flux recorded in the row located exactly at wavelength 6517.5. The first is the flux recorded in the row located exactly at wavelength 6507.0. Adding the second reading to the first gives 14.7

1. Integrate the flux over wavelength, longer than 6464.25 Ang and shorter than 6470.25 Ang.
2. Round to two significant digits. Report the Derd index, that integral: 44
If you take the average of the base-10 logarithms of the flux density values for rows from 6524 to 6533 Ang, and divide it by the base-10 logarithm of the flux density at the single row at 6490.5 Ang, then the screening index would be 1.12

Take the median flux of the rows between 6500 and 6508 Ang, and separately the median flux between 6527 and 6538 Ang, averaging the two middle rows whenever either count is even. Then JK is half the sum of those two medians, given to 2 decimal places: 7.23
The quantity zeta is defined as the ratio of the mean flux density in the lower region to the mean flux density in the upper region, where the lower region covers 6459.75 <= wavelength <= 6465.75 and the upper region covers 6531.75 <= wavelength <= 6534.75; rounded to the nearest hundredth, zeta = 0.96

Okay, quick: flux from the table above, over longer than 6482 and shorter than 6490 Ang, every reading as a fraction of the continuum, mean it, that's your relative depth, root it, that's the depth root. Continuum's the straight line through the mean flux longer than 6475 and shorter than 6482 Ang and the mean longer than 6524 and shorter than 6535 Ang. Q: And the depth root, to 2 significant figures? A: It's 0.93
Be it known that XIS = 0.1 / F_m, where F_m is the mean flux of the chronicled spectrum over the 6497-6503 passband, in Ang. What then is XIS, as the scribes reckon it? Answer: 0.0133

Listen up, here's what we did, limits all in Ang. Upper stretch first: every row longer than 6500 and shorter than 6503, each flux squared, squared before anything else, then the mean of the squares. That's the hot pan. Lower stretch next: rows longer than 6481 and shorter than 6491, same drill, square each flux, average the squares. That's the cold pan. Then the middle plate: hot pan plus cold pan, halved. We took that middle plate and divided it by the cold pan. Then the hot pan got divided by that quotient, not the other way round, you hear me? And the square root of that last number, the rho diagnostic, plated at 6.82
